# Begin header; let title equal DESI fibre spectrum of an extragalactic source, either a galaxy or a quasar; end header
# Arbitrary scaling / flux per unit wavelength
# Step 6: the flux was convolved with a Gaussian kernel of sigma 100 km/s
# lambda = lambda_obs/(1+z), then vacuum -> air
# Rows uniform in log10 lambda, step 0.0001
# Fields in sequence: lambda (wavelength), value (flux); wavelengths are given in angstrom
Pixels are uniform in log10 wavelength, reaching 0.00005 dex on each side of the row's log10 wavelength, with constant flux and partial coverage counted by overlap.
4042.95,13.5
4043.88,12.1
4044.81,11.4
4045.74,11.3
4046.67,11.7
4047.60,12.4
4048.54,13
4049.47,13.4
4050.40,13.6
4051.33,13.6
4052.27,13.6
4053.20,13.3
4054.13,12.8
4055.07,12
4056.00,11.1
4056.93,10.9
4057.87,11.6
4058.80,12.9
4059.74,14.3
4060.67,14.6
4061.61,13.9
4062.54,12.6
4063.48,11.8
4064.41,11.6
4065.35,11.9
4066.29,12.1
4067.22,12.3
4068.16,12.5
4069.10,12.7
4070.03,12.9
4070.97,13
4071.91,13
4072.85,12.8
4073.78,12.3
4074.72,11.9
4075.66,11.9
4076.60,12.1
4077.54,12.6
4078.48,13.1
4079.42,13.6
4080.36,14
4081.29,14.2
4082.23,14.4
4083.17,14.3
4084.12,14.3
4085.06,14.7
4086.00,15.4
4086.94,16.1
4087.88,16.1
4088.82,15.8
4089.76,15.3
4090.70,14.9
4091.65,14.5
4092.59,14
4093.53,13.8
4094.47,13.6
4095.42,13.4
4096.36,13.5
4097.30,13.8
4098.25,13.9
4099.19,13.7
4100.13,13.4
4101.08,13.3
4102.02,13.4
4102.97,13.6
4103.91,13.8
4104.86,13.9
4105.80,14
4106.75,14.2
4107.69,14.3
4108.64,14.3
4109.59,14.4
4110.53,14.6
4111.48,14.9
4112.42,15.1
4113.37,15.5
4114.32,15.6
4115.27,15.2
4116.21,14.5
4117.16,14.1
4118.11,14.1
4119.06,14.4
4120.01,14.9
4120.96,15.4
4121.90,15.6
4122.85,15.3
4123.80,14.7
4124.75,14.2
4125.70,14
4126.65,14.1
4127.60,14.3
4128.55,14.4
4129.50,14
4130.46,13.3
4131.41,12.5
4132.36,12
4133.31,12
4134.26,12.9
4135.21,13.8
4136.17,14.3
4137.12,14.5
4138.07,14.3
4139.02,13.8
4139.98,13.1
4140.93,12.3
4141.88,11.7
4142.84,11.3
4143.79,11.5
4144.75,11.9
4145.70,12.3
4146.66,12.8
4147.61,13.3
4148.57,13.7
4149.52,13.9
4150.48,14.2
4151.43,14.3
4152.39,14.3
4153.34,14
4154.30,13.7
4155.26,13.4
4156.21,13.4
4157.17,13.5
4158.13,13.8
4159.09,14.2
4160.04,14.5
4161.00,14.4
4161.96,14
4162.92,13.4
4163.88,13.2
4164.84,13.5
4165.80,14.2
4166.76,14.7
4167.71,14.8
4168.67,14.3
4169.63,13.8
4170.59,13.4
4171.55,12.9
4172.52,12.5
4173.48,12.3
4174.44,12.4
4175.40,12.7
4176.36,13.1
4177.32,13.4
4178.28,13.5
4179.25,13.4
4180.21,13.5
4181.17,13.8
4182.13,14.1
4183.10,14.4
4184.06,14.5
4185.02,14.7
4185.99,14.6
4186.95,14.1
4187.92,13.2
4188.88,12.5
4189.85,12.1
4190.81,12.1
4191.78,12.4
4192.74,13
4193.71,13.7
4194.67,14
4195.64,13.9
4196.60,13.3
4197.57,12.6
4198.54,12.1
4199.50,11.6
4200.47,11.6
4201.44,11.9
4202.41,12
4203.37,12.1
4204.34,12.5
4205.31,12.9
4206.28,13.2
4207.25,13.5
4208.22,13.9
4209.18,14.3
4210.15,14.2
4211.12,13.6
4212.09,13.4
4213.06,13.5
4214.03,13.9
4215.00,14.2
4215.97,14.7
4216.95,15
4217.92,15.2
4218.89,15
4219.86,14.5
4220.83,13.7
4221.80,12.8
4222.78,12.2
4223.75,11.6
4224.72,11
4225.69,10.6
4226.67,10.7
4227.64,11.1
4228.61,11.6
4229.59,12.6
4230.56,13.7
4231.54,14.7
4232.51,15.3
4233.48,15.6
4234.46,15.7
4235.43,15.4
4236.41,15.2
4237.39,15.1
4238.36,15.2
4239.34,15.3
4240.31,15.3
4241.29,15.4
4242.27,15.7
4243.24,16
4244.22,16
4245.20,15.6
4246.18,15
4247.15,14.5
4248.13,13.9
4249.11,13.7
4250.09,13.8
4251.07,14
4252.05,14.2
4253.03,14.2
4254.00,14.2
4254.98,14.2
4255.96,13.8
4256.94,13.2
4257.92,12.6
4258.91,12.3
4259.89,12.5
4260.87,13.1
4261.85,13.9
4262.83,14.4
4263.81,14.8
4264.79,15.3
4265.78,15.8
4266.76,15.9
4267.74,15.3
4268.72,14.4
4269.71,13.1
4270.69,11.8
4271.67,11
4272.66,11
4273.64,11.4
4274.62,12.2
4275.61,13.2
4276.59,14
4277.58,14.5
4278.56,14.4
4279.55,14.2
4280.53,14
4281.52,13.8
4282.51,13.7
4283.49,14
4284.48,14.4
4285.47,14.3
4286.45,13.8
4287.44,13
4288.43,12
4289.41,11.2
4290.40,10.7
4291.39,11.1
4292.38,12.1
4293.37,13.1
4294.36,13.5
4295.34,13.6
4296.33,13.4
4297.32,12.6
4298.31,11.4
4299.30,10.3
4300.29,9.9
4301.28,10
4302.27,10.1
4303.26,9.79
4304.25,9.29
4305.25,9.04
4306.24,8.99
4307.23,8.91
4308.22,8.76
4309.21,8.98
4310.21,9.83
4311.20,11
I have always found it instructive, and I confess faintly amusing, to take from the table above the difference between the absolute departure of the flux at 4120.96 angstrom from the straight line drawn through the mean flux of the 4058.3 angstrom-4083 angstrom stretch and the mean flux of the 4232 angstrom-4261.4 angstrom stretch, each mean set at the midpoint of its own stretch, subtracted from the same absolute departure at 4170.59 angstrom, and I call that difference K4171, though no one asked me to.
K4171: -1.6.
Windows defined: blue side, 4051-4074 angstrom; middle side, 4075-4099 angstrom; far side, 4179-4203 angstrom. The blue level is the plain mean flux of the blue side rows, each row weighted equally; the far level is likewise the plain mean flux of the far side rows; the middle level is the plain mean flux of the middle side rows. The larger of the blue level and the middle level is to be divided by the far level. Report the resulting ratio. 1.07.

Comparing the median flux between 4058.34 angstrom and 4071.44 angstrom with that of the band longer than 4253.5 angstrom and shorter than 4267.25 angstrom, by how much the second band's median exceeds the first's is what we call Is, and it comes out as 1.4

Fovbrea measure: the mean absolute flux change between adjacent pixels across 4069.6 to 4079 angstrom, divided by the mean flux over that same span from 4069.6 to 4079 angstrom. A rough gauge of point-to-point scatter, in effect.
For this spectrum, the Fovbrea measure 0.021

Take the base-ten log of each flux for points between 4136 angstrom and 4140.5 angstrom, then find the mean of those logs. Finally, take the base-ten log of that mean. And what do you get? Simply 0.0591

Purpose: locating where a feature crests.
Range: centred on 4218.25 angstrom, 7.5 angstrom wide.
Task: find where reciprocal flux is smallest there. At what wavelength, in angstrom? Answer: 4217.92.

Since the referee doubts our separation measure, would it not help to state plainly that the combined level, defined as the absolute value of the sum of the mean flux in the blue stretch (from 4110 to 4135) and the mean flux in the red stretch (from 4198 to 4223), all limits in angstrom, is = 27.7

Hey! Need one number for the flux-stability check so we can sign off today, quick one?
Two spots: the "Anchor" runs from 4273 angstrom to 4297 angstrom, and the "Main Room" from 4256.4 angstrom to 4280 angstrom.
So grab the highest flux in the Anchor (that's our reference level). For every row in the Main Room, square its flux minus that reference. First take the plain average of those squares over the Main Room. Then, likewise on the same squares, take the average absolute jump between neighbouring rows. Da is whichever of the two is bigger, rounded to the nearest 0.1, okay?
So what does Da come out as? 3.0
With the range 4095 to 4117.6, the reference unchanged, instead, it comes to 0.5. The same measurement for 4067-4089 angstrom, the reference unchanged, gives 2.5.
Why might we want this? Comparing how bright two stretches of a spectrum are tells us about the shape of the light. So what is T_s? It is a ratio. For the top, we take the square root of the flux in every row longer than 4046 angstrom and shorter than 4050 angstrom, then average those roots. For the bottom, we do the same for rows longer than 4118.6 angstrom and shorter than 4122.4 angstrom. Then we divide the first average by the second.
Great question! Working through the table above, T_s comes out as 0.91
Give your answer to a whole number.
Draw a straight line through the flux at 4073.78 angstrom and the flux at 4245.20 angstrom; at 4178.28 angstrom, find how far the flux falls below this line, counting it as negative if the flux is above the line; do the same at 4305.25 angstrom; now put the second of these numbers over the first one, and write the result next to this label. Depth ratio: 10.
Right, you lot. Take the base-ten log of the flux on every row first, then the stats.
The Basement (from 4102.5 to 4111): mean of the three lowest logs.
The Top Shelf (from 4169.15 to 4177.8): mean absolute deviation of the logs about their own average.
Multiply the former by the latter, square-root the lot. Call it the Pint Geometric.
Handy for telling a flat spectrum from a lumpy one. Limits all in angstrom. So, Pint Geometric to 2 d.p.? 0.13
